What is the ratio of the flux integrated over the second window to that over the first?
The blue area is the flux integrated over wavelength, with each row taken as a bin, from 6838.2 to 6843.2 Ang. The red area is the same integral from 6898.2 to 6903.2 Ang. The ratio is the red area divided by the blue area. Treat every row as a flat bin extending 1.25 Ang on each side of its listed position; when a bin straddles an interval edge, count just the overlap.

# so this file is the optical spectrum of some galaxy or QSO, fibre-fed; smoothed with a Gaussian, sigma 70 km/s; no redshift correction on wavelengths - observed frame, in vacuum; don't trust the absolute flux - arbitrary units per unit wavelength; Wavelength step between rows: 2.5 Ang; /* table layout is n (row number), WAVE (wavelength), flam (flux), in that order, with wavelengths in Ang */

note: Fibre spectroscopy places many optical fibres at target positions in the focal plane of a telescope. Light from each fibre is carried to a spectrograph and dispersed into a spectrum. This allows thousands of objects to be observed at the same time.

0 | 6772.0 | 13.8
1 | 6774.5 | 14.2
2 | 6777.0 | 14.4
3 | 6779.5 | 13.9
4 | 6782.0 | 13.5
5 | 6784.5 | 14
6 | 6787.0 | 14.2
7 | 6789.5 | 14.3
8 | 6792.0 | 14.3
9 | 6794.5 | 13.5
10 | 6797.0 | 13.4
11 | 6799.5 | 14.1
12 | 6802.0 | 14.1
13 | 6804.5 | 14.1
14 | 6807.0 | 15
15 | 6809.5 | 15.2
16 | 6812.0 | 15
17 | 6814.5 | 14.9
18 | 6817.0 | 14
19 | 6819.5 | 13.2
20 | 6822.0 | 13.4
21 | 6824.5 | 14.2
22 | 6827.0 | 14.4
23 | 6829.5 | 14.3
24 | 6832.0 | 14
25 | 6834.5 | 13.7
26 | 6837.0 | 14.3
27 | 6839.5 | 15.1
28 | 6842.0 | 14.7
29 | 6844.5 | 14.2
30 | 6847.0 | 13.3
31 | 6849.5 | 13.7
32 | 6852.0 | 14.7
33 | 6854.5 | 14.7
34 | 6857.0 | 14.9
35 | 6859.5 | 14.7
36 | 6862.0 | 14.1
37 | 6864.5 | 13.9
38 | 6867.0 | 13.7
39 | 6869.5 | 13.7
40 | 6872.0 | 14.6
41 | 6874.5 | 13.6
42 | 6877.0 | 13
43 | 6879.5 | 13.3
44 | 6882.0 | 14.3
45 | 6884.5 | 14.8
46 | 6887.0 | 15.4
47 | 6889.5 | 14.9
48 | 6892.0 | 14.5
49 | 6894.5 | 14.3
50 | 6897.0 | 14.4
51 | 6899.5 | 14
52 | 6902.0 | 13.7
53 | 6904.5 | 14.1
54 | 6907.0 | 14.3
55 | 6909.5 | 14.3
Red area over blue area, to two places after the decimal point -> 0.93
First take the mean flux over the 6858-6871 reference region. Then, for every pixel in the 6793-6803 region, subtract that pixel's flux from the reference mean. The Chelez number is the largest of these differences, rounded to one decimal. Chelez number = 0.6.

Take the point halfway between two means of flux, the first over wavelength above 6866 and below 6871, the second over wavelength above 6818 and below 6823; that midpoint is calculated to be 13.5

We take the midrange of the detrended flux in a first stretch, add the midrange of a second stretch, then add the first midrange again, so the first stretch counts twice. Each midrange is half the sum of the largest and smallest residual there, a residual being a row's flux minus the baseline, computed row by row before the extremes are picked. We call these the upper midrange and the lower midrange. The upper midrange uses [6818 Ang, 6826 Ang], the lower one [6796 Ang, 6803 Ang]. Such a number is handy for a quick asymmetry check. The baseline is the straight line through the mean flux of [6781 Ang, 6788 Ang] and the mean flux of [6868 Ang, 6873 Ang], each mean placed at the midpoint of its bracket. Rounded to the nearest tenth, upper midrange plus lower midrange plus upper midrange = -0.8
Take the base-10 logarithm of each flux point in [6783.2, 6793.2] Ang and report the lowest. 1.15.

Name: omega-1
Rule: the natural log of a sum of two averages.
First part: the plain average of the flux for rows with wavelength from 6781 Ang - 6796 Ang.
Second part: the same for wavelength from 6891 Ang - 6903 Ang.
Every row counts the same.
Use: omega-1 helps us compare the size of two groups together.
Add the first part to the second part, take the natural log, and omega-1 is 3.34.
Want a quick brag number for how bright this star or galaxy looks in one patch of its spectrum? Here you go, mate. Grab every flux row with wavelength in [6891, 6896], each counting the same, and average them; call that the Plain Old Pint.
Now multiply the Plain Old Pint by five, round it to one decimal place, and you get 72.0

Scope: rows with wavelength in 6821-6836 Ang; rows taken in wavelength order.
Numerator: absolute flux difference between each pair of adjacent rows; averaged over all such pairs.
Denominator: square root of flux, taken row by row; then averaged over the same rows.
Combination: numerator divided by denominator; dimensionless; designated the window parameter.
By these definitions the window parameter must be 0.091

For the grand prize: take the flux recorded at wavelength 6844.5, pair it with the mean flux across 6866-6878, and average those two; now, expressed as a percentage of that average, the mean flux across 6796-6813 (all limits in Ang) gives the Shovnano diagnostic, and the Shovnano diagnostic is 103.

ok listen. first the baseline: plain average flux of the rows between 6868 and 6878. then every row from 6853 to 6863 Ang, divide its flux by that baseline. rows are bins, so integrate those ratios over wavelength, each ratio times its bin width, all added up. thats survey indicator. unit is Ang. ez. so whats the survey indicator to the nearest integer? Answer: 11 Ang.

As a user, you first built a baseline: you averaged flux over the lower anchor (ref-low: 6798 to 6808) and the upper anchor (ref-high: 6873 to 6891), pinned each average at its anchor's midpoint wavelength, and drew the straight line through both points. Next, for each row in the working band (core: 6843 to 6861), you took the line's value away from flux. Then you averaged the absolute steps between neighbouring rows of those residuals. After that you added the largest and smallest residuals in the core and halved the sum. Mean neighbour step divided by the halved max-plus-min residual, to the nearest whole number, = -3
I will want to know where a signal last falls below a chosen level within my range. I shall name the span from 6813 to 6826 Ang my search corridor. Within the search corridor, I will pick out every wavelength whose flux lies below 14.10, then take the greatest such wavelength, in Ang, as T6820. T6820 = 6822.0 Ang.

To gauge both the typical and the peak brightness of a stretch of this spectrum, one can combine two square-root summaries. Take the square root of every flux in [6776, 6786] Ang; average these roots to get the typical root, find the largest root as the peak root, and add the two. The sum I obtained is 7.53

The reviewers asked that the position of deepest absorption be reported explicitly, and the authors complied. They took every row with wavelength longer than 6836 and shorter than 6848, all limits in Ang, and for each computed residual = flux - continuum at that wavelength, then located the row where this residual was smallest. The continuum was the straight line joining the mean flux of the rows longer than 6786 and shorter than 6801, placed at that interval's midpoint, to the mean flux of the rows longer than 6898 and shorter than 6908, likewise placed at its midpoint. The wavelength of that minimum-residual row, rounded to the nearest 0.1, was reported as 6847.0 Ang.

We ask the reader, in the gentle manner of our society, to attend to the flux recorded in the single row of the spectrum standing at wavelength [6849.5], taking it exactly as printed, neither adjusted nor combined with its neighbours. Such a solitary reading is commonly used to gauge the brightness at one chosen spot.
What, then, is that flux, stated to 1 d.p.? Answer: 13.7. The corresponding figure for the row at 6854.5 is 14.7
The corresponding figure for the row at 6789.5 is 14.3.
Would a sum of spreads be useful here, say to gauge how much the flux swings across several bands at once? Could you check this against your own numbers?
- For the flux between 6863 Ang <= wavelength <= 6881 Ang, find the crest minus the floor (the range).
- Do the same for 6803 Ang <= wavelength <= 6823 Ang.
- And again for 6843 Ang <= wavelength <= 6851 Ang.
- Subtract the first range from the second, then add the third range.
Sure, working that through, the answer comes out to 1.30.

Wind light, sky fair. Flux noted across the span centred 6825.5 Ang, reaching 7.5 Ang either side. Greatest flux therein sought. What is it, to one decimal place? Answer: 14.4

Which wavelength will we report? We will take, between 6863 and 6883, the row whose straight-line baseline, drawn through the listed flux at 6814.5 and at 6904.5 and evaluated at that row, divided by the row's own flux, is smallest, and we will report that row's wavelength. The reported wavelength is 6872.0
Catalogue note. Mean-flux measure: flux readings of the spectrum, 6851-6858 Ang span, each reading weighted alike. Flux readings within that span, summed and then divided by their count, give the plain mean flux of 14.8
